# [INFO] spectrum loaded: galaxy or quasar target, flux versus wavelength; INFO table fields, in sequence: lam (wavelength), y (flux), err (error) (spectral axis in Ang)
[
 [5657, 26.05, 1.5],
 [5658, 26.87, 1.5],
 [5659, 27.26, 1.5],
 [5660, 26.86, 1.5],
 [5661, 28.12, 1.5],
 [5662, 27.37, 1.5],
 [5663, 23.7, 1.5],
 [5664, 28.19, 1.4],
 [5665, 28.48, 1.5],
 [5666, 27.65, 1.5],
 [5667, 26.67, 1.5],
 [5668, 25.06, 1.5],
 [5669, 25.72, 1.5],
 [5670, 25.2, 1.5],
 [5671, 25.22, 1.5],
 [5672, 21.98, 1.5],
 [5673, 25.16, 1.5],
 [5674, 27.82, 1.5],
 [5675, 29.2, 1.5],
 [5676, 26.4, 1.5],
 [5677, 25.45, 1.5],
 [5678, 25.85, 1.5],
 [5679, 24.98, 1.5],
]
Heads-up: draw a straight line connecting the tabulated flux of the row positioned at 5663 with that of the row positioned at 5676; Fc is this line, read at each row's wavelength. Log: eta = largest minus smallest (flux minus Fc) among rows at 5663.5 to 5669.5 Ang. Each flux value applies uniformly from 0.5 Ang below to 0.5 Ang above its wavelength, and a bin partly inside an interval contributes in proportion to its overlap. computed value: 4.0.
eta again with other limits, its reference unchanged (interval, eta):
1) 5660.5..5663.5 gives 4.8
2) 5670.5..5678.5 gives 6.6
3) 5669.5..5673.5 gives 3.6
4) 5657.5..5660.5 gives 0.6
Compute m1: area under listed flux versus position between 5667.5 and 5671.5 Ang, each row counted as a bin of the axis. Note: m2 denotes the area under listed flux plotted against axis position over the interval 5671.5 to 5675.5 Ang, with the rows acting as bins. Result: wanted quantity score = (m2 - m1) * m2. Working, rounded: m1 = 101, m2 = 104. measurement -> 308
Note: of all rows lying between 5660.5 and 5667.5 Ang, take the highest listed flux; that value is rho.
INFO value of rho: 28.48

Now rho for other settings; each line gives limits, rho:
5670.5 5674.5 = 27.82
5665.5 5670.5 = 27.65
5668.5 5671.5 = 25.72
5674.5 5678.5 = 29.2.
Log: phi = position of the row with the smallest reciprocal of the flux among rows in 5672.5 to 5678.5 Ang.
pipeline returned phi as 5675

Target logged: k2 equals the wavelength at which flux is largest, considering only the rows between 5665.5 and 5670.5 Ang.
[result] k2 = 5666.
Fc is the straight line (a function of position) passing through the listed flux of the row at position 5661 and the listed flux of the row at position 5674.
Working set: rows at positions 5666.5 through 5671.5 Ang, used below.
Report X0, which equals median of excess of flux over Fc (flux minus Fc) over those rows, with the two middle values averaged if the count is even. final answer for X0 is -2.7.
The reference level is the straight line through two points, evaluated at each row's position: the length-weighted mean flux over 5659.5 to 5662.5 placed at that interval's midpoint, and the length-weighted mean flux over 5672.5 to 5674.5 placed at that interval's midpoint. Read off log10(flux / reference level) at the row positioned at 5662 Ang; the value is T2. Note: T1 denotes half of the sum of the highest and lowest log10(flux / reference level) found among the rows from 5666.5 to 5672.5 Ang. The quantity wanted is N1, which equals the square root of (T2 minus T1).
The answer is 0.21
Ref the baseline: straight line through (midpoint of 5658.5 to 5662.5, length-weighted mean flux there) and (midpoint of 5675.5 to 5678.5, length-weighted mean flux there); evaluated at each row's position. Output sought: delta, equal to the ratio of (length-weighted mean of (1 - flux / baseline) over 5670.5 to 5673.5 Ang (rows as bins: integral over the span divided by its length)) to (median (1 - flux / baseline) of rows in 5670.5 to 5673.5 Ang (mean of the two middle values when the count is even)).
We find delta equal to 1.8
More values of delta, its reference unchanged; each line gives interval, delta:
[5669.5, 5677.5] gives 0.5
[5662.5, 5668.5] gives -1.1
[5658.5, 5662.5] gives 0.0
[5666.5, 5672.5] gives 1.3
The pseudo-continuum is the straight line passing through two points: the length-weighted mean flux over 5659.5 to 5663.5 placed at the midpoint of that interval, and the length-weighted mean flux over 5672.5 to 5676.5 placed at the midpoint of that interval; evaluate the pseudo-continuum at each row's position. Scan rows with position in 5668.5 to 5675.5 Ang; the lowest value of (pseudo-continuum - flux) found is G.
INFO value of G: -2.0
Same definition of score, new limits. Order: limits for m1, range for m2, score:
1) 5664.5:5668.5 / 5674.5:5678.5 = -103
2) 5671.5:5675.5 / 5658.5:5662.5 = 597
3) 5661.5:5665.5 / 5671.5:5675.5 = -373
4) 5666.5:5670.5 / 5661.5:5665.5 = 548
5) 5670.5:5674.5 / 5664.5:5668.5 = 828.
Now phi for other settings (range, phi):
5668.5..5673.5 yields 5669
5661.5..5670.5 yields 5665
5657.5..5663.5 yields 5661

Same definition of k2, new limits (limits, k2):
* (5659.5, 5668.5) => 5665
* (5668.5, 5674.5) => 5674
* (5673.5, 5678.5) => 5675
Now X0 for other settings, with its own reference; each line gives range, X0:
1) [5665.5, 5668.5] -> -1.3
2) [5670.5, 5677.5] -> -2.3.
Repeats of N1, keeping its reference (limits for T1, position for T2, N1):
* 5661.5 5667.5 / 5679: 0.04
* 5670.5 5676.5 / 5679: 0.03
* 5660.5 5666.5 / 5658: 0.09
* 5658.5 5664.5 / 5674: 0.21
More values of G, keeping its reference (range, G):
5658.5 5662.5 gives -1.6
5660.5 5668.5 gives -1.8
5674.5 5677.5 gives -2.0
